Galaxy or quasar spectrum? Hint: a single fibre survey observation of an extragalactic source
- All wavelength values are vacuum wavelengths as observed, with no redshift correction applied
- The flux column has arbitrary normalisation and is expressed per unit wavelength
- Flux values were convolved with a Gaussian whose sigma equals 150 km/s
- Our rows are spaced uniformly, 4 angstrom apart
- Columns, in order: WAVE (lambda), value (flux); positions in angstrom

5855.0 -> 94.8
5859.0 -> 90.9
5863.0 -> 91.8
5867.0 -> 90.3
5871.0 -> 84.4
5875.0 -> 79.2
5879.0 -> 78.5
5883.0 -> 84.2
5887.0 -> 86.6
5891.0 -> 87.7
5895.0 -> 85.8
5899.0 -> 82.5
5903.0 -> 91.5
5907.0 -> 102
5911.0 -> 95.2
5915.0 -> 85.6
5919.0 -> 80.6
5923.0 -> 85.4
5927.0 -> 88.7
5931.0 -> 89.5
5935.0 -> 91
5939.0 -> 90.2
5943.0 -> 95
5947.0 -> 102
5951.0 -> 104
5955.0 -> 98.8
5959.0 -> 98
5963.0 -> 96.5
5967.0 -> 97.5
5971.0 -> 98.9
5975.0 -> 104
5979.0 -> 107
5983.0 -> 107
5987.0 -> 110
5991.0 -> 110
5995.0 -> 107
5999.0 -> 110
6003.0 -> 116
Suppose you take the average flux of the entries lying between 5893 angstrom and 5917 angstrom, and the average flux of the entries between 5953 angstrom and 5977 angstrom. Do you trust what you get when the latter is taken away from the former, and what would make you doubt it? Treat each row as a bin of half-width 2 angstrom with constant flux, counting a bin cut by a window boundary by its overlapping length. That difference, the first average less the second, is -8.5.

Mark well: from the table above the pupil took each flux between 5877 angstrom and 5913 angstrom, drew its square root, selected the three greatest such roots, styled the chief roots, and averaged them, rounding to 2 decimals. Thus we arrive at 9.81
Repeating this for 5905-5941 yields 9.80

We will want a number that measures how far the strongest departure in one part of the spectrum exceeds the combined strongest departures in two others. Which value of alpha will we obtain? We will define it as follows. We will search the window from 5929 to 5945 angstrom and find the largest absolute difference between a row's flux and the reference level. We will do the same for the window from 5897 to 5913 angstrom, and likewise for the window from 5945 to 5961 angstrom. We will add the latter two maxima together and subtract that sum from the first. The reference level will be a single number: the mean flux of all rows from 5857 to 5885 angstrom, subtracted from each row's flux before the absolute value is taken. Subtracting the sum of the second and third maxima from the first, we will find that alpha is -25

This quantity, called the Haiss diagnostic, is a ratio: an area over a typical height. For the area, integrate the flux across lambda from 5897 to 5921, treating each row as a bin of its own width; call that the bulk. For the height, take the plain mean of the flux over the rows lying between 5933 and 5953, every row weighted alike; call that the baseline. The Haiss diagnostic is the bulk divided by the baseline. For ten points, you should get 22.3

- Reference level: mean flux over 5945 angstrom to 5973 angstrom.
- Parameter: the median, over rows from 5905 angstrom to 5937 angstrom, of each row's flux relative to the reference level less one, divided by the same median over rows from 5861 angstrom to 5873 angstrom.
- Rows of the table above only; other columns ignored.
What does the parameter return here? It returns 1.1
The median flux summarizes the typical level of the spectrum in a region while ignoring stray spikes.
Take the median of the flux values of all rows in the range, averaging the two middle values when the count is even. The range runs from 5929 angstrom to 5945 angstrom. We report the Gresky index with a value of 91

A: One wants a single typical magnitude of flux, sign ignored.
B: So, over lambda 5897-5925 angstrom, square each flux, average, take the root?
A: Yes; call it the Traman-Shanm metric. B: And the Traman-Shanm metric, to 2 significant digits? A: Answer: 89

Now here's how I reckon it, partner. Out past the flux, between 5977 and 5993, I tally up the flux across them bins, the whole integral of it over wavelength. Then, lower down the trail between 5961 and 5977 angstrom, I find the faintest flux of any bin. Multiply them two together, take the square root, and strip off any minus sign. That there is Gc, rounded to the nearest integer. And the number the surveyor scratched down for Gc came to 409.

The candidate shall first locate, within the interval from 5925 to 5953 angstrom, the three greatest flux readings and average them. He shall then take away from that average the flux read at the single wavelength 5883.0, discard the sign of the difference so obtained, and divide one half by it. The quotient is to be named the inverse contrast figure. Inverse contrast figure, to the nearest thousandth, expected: 0.031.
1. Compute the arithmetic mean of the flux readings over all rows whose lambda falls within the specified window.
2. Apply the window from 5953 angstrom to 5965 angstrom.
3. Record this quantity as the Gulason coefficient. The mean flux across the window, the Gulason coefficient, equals 98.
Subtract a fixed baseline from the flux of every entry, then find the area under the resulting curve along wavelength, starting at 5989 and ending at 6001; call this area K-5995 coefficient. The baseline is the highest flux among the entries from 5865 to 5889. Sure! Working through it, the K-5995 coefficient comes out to 224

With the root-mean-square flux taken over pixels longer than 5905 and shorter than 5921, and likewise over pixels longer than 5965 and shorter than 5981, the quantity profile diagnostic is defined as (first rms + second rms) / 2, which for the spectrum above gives 97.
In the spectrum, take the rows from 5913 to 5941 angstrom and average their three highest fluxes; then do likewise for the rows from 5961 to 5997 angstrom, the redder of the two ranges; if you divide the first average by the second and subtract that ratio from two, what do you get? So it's 1.17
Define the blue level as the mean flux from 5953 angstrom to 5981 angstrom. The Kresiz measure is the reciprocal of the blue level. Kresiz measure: 0.0100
